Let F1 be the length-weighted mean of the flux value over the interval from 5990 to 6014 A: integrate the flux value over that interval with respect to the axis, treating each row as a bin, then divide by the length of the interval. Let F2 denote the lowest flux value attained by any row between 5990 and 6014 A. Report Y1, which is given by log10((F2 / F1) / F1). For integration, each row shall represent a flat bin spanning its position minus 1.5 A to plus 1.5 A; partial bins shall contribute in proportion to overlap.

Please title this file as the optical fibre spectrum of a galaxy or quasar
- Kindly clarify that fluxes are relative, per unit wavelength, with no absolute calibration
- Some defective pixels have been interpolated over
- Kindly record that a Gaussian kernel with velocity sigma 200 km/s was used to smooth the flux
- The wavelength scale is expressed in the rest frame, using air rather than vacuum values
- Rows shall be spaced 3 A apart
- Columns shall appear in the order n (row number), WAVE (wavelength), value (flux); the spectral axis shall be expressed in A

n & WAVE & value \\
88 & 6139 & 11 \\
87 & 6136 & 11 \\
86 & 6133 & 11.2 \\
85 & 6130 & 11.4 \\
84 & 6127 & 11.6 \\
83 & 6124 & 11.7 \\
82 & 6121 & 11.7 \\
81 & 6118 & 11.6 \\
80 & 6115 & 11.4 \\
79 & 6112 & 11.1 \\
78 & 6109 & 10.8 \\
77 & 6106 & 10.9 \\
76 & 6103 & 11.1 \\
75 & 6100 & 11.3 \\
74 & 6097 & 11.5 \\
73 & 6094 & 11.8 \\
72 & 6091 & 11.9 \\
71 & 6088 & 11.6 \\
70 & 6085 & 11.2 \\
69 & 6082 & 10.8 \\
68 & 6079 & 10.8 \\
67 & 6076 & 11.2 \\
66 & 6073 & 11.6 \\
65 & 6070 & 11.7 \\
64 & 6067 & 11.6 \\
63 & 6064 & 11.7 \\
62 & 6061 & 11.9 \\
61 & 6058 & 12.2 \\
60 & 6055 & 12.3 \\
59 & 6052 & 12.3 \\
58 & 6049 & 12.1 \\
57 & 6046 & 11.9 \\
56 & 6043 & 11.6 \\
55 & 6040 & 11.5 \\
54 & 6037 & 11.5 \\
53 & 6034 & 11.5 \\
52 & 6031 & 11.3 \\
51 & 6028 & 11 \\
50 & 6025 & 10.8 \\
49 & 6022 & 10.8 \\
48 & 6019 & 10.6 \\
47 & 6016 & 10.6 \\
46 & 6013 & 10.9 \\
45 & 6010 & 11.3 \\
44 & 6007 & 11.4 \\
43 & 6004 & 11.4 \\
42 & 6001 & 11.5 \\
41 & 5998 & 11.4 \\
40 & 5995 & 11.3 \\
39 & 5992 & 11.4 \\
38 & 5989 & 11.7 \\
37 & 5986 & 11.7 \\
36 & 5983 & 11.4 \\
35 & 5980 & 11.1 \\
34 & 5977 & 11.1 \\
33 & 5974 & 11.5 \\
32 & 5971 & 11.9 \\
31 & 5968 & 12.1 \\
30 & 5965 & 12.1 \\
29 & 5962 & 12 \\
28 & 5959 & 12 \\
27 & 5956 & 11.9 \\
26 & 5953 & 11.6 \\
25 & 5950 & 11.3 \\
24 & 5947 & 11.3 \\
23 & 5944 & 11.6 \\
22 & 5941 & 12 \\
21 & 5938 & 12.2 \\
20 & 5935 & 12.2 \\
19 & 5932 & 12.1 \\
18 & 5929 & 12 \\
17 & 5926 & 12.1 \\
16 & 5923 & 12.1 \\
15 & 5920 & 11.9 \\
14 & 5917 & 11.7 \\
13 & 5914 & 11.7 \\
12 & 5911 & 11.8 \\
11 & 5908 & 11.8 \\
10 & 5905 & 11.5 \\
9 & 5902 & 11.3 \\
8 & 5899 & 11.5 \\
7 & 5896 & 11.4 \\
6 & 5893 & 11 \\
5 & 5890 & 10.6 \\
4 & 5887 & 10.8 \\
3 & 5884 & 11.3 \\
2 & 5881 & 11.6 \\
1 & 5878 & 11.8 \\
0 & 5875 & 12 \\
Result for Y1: -1.07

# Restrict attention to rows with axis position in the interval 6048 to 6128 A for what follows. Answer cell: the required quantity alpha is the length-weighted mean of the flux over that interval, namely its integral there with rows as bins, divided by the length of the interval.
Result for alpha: 11.5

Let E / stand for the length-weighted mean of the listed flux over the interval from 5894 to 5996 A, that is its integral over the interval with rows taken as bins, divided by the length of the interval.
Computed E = 11.71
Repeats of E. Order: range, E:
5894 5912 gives 11.53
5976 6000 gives 11.40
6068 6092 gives 11.34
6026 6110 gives 11.52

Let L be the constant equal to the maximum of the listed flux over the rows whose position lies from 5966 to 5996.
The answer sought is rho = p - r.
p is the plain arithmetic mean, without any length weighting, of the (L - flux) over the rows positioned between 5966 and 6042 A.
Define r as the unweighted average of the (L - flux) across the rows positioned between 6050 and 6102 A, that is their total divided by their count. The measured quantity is 0.3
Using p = 0.8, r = 0.49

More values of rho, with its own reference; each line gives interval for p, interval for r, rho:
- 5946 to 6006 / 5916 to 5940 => 0.5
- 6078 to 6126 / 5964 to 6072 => 0.2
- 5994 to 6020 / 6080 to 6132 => 0.2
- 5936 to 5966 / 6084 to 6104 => -0.3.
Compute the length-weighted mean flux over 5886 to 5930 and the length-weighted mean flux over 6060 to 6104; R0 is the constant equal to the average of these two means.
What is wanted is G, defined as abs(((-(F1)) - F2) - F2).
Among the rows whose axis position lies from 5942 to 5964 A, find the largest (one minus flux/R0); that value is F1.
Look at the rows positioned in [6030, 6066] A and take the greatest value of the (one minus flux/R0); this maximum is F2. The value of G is 0.052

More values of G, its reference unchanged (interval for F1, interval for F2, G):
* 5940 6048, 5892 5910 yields 0.165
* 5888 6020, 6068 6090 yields 0.199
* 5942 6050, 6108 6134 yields 0.199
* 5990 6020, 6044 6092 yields 0.199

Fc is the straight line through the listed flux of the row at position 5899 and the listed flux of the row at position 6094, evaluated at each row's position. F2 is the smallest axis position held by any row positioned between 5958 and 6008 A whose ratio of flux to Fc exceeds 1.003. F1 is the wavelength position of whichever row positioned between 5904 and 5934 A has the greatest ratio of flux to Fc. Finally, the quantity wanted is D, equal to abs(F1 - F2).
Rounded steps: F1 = 5923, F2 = 5959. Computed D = 36 A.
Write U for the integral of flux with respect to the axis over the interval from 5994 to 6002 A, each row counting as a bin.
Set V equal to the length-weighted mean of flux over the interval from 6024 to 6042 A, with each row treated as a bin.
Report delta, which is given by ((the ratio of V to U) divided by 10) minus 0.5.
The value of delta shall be -0.4876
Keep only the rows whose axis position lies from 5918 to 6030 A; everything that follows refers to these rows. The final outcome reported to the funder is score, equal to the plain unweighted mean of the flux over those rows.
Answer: 11.55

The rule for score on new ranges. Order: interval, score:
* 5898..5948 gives 11.81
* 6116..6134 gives 11.53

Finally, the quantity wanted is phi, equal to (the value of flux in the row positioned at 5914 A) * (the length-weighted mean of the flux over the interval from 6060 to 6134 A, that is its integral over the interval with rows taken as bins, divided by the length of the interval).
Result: 133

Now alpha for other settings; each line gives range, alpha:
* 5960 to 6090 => 11.5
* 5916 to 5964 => 11.9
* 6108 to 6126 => 11.4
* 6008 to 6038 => 11.0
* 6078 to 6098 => 11.4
